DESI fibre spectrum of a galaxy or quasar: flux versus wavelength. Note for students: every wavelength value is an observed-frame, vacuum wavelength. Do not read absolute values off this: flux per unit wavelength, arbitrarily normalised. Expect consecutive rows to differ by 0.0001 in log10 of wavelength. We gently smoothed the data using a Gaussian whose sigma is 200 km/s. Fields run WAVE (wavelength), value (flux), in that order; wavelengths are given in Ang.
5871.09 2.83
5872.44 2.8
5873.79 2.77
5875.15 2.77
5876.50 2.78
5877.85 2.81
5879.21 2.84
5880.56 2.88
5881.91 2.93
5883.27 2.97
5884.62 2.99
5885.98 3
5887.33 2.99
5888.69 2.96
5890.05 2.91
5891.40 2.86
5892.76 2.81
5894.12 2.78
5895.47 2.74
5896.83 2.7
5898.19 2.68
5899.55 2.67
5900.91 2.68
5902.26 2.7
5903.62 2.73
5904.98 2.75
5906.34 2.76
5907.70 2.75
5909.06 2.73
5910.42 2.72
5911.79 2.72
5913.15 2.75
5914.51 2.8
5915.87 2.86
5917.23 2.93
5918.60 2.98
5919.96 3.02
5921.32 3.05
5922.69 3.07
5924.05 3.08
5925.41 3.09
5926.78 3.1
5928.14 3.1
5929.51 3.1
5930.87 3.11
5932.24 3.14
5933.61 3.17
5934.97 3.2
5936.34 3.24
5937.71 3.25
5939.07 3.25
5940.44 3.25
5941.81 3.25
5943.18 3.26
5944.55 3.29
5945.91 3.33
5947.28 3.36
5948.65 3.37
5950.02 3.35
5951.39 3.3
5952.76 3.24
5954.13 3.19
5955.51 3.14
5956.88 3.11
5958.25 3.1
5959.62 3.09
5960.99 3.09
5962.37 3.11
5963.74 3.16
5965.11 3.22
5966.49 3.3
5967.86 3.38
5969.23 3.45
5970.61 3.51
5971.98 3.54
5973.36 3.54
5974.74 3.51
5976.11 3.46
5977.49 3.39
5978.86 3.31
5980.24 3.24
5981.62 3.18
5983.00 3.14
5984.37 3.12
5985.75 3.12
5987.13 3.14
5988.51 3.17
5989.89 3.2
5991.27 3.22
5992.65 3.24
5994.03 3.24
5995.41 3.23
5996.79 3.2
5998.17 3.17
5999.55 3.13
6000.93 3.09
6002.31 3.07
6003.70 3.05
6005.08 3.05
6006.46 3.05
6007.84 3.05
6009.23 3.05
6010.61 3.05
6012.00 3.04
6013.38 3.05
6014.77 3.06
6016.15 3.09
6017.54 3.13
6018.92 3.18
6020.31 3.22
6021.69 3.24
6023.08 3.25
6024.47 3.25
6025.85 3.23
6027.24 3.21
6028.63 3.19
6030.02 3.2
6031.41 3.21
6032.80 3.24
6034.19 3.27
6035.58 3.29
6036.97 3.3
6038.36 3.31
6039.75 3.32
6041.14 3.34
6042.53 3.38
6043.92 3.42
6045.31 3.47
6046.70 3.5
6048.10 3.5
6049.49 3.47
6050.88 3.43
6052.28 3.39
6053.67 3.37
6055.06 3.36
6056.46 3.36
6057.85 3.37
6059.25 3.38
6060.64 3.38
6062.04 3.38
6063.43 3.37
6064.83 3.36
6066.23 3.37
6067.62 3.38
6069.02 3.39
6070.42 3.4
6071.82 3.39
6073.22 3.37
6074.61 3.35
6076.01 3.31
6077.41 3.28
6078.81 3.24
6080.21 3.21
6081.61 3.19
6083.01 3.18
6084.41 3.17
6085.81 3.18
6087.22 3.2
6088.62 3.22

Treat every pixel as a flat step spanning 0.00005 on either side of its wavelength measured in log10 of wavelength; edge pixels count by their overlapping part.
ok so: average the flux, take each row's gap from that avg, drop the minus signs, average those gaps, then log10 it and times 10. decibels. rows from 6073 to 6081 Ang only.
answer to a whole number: -13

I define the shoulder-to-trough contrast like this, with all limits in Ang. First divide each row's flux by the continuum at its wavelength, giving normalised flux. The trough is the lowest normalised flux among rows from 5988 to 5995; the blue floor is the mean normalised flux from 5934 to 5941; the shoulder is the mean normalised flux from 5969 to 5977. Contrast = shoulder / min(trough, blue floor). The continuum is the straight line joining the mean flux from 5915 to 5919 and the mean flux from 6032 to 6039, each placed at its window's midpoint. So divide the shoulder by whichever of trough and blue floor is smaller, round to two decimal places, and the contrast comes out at 1.12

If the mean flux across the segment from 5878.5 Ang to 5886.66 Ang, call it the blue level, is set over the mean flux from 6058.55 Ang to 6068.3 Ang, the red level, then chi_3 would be 0.87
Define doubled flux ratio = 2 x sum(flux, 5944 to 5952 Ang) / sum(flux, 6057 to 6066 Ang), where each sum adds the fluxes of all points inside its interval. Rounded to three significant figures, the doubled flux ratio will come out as 1.98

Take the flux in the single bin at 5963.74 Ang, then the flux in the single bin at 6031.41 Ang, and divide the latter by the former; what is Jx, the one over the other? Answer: 1.02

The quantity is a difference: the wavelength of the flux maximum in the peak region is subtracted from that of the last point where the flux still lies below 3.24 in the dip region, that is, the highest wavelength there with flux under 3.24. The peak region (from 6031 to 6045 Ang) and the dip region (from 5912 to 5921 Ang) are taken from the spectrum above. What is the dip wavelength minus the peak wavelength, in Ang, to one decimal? -124.0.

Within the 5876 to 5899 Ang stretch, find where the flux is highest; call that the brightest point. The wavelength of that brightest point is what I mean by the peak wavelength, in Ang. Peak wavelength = 5885.98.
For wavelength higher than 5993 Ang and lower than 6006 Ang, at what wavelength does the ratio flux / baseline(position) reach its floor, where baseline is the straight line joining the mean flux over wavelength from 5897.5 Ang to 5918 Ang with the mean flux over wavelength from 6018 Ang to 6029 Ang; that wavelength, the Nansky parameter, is 6005.08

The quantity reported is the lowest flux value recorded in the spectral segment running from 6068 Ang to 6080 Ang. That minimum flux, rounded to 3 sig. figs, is 3.24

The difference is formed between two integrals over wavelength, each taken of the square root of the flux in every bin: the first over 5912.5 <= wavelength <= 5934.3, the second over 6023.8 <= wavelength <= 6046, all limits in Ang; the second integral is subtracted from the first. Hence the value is -2.4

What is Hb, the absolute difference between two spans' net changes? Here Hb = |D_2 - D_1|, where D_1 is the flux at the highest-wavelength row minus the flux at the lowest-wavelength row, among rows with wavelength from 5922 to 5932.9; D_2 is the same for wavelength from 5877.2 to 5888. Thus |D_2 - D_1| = 0.11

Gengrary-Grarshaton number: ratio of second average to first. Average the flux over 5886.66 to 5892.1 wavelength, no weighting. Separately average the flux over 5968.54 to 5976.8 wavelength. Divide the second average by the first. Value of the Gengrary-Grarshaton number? 1.20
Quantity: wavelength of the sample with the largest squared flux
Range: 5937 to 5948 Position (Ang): 5947.28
